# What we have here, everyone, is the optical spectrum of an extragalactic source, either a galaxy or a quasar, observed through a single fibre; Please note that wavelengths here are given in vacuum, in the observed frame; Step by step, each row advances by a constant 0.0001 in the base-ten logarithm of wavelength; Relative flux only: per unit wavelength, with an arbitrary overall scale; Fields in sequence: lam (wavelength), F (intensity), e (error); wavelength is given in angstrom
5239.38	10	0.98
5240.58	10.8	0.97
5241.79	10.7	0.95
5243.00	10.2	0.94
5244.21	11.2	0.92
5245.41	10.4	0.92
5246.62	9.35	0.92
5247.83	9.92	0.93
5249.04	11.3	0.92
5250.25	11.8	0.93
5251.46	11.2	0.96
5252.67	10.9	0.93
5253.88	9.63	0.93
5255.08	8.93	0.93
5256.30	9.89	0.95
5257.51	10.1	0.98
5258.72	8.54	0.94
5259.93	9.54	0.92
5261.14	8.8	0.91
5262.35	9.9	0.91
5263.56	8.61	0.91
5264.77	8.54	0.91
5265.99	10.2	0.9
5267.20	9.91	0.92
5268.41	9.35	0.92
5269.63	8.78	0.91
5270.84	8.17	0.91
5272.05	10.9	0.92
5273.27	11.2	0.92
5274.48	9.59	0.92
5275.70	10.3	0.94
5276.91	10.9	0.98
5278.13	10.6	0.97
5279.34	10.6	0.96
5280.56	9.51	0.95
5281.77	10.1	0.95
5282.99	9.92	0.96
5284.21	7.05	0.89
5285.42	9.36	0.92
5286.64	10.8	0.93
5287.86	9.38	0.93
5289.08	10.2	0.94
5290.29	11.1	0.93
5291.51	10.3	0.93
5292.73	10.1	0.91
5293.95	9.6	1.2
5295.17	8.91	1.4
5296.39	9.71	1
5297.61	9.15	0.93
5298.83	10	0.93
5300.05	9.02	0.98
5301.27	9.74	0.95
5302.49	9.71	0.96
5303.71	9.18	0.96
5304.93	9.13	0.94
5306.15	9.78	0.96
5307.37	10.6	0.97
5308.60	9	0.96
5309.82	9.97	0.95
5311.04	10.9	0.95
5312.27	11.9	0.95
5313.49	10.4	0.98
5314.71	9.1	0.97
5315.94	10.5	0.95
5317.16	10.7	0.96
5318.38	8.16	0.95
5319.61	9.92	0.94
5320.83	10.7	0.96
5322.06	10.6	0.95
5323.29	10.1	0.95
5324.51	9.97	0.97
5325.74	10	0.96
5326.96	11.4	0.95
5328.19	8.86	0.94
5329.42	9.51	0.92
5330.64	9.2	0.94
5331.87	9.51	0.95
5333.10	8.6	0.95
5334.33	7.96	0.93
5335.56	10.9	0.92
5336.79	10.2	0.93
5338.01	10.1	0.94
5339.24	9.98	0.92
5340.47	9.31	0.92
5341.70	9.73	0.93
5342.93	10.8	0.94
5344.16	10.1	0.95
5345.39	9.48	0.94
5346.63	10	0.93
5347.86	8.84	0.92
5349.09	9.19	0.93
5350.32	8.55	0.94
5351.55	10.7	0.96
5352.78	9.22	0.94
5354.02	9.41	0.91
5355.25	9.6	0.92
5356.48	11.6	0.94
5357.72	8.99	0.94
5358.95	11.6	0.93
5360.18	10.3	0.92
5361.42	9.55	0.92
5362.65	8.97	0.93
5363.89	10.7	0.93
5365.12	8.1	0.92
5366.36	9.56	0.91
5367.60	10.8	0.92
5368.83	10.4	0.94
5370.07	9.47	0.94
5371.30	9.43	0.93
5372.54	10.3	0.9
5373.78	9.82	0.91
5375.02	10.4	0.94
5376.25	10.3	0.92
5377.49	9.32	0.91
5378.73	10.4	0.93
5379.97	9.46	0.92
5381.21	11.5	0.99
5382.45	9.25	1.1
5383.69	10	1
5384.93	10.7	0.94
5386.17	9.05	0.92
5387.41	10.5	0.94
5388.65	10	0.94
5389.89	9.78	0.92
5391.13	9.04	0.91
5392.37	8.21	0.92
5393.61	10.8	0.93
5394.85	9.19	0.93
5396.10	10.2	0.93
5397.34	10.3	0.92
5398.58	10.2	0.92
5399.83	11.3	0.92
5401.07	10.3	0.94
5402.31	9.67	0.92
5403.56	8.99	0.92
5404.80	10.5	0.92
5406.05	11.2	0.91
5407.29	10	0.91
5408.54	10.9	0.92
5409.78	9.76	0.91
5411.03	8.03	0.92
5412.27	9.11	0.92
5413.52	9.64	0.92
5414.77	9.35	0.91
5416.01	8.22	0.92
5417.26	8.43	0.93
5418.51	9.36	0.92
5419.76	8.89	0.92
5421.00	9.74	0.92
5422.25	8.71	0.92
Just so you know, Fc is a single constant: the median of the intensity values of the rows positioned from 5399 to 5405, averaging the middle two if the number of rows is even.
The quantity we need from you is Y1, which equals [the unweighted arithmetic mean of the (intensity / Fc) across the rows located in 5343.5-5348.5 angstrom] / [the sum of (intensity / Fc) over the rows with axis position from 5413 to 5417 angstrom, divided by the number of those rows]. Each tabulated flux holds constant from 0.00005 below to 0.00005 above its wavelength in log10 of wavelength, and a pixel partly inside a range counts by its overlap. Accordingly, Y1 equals 1.06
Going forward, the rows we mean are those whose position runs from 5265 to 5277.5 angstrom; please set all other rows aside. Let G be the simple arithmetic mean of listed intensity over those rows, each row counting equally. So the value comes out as 9.9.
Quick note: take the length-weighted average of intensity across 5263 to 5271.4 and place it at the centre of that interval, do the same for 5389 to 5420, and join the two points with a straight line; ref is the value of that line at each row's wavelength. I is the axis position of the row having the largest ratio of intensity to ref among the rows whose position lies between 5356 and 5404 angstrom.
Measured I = 5356.48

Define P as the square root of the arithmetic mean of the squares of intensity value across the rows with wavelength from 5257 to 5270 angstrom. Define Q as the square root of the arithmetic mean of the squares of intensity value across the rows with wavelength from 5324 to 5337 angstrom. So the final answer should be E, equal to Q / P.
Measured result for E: 1.04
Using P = 9.32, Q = 9.7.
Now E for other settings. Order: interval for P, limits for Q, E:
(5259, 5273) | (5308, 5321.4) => 1.08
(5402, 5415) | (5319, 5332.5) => 1.02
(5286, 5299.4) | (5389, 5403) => 1.00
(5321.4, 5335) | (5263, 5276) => 1.00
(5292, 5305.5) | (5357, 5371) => 1.04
